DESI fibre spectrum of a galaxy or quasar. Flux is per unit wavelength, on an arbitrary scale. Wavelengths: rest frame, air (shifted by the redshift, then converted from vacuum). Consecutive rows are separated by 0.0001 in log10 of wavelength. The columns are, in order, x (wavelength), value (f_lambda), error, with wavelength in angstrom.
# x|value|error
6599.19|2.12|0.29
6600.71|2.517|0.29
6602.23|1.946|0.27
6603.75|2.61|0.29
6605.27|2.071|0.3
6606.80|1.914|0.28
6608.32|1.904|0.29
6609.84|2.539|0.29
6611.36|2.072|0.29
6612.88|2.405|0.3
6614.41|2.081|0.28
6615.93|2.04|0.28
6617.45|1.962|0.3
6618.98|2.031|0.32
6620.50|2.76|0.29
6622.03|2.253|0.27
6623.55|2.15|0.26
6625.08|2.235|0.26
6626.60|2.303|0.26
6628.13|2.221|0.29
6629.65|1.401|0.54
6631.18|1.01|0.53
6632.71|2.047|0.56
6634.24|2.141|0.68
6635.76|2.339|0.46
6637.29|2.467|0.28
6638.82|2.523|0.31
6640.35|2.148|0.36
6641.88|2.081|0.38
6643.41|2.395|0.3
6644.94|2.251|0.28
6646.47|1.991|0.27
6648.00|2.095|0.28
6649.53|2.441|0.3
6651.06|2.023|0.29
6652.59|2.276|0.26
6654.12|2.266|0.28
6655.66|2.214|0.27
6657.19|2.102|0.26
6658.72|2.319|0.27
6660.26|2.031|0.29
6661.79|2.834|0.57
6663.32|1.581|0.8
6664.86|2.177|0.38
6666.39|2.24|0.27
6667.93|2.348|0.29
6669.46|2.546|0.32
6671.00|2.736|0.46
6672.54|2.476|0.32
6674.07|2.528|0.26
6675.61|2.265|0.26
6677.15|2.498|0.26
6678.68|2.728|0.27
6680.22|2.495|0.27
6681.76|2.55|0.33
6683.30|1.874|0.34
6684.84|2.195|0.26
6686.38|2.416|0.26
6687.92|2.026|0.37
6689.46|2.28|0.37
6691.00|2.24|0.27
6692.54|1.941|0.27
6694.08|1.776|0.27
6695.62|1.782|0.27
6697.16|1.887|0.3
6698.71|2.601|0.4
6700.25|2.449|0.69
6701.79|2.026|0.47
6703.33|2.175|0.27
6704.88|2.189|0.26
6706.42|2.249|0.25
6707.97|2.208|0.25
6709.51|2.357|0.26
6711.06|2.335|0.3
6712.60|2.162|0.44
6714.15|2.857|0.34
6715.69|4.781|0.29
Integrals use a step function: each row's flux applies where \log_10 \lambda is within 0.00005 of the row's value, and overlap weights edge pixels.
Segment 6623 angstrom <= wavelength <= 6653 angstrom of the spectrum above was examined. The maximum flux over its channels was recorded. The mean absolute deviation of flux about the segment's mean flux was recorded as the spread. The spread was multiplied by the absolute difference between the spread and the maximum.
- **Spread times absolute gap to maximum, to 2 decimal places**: 0.52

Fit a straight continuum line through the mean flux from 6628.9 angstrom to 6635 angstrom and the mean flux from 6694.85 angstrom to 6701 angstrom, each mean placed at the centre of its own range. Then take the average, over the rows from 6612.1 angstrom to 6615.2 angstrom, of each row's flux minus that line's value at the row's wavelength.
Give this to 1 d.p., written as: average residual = 0.7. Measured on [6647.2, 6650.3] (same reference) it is 0.5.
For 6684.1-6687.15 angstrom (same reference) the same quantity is 0.2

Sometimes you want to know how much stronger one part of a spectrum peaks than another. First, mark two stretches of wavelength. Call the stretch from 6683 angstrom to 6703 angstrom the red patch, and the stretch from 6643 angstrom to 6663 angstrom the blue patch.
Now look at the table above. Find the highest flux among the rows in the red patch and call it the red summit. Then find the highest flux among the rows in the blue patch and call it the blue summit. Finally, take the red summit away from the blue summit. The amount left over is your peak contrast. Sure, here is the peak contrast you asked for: 0.233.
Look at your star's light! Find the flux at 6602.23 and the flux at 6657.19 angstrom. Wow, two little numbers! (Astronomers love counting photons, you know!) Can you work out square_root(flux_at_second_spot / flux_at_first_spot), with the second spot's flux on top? 1.04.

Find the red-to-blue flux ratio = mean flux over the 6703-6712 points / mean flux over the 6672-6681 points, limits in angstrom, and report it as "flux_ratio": 0.90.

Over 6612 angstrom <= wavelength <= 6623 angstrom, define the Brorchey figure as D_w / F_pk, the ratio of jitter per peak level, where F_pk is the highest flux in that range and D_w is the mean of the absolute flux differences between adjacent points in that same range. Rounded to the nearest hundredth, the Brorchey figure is 0.11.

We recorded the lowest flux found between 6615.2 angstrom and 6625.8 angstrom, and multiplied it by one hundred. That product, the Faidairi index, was 196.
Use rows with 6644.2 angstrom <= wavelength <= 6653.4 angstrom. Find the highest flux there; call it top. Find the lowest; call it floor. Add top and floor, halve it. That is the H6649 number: 2.22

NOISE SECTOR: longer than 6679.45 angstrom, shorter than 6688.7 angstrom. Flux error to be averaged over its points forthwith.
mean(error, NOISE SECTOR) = 0.305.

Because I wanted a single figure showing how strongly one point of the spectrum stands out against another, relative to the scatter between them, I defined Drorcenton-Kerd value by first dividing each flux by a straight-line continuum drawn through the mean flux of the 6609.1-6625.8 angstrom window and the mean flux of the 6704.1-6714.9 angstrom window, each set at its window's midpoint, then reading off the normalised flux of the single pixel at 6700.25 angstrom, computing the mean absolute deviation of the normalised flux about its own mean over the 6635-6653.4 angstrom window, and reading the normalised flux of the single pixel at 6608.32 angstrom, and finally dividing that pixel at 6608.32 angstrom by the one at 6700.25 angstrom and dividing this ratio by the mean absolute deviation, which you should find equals 11.8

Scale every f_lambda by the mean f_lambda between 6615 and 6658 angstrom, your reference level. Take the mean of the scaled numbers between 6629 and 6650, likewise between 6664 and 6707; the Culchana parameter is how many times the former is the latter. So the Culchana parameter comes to 0.92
